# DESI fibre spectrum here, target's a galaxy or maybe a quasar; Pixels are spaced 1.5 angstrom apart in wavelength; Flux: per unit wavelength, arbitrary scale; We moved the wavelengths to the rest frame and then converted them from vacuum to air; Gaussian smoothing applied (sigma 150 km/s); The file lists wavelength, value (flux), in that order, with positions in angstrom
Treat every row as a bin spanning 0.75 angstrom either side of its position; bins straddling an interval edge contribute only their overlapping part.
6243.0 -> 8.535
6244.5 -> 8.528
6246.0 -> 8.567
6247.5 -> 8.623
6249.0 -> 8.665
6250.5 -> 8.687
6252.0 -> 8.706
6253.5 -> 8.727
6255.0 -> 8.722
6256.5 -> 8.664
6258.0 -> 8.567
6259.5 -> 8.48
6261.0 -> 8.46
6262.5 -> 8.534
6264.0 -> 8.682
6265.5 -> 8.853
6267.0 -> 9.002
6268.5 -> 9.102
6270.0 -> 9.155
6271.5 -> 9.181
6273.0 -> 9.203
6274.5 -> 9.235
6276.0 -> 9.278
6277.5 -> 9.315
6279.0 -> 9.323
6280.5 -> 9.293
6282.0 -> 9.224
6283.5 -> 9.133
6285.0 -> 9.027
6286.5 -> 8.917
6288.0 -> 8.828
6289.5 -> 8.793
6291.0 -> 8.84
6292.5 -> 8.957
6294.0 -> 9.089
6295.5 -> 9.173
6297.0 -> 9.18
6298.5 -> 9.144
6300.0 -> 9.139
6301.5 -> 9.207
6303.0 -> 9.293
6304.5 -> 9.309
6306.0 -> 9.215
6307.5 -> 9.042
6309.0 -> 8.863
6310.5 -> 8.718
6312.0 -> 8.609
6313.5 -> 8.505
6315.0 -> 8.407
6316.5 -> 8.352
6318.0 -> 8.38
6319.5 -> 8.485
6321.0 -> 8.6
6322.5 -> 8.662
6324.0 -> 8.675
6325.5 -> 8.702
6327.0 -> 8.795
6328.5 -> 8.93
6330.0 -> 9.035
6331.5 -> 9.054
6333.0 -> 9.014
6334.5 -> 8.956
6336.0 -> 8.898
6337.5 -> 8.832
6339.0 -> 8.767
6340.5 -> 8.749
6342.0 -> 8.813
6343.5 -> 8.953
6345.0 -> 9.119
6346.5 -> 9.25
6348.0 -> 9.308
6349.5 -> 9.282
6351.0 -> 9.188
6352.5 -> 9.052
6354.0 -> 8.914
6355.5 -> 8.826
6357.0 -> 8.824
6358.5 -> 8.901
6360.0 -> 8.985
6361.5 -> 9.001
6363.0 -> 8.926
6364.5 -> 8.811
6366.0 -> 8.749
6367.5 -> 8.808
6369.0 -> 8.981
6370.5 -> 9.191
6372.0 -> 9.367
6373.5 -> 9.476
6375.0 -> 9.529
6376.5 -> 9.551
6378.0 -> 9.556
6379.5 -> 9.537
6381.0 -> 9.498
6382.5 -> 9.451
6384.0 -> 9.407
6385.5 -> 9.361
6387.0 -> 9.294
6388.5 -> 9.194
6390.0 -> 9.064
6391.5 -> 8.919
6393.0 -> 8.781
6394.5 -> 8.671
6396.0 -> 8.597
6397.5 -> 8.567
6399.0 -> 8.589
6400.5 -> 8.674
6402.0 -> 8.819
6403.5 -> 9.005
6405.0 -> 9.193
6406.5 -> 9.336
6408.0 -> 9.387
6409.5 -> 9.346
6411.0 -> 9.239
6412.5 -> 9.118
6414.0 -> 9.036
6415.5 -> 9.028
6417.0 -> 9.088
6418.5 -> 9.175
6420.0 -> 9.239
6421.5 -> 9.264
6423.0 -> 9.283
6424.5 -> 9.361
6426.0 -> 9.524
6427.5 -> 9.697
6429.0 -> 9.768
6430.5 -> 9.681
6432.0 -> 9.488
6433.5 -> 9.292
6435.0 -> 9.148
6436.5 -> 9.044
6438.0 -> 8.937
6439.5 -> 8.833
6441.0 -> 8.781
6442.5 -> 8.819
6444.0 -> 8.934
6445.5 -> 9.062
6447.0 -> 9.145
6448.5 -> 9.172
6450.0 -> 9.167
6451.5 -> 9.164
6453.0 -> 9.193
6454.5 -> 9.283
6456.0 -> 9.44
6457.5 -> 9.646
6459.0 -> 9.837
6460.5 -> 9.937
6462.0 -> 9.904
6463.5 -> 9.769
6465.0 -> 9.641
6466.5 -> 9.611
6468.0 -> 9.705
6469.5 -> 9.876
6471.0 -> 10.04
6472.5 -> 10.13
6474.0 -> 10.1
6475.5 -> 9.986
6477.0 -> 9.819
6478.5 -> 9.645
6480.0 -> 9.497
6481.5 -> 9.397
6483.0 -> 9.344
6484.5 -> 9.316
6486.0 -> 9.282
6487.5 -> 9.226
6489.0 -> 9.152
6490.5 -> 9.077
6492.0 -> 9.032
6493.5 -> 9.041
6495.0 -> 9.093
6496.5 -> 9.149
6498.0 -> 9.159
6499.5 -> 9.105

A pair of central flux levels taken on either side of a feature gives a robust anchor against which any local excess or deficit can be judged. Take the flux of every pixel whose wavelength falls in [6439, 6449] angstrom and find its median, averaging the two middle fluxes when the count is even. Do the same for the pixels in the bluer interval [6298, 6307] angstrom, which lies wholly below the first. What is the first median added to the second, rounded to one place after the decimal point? 18.1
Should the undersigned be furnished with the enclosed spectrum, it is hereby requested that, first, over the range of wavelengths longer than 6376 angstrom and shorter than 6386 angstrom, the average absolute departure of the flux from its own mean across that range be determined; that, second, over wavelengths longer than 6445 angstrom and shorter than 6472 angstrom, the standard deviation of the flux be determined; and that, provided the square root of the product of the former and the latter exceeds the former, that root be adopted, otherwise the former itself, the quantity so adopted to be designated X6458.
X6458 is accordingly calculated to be 0.14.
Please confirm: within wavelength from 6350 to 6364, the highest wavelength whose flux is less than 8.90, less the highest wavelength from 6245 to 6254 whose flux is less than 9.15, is 103.5 angstrom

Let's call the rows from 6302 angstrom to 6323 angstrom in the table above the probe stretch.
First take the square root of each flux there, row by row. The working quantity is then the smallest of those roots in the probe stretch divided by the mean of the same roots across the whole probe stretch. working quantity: 0.977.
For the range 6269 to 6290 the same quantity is 0.981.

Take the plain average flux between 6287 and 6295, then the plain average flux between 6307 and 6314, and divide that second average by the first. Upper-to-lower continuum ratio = 0.98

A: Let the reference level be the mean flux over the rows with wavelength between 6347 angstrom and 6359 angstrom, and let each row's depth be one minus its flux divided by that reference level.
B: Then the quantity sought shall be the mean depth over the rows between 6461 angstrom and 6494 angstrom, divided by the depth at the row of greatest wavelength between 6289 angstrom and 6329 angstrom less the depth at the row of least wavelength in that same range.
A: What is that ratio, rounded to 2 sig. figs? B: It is 3.9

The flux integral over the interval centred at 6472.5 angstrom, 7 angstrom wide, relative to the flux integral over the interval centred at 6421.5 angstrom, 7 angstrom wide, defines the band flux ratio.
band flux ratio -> 1.08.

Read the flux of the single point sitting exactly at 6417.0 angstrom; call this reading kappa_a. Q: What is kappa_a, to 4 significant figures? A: 9.088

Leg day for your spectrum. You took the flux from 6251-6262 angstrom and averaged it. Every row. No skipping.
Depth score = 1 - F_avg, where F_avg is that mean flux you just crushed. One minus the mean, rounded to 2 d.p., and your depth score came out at -7.62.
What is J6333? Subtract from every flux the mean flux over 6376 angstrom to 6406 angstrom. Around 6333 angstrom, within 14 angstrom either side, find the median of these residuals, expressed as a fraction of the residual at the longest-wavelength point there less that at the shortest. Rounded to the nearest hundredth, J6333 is -0.33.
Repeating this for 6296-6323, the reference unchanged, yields 0.57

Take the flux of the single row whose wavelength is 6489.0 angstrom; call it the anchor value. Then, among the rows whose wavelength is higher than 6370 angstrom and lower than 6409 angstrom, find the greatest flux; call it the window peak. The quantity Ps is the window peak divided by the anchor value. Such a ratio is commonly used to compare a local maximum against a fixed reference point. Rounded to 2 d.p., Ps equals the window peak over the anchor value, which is 1.04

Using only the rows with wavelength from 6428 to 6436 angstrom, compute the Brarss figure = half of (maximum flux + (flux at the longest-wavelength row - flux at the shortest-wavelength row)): 4.57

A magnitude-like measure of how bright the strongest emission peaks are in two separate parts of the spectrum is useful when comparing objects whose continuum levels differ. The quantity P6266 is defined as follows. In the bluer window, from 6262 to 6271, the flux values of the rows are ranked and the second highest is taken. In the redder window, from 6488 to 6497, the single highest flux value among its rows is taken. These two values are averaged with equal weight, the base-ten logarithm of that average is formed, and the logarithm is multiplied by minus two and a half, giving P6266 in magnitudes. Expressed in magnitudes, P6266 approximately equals -2.40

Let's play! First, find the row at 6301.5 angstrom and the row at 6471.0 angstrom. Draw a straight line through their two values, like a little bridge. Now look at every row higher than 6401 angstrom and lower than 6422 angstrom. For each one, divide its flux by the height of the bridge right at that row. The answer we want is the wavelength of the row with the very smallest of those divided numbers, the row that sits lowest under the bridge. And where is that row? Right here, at 6402.0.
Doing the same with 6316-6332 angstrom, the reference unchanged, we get 6316.5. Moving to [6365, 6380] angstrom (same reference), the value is 6366.0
